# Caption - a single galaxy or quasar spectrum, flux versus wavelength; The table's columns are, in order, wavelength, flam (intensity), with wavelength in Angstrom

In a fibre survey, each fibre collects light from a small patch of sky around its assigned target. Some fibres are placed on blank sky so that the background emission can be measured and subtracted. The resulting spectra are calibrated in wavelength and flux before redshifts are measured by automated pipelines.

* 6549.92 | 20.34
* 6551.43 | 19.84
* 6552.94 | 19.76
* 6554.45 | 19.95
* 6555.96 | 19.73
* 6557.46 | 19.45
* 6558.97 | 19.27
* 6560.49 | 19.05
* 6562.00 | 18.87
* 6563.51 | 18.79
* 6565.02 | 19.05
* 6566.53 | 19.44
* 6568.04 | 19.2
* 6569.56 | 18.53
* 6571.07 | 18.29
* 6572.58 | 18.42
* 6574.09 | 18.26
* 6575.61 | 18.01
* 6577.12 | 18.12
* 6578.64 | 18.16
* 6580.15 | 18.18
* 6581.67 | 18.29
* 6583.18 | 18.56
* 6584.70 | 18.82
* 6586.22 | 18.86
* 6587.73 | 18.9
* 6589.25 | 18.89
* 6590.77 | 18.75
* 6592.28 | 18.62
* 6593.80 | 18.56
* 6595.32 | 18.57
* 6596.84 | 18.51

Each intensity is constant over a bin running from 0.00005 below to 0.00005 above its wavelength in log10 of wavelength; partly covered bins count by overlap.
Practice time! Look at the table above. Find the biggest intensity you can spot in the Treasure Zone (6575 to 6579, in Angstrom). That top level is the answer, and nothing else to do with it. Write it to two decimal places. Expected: 18.16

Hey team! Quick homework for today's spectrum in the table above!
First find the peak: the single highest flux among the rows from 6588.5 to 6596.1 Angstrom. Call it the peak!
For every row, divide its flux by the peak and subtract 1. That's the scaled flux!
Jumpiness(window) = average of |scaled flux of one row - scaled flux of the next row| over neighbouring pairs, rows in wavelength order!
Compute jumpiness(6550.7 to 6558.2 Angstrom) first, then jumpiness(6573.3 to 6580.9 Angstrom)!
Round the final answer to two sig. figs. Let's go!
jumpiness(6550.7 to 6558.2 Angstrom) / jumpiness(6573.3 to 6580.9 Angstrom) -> 1.8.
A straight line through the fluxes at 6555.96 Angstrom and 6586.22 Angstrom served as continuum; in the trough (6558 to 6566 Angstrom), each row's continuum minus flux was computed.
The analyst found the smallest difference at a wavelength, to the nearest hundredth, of 6558.97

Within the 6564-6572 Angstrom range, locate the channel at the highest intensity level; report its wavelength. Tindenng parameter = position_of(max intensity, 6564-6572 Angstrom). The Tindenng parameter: 6566.53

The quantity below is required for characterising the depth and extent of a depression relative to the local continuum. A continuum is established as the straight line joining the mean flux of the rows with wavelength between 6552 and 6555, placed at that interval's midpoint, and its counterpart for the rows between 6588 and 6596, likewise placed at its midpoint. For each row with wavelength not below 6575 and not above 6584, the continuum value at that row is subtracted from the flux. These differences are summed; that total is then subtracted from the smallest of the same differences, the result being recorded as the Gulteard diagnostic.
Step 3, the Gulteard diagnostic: 3.9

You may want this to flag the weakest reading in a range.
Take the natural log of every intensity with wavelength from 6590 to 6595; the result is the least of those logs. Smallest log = 2.92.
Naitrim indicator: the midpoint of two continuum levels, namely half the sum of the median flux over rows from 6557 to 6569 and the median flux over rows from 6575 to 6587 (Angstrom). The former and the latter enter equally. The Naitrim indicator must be 18.7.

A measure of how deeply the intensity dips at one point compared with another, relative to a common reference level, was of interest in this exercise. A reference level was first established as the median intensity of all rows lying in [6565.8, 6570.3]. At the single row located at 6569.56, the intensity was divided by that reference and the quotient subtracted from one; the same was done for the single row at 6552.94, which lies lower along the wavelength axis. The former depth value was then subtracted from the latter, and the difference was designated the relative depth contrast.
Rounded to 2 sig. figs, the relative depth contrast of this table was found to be -0.064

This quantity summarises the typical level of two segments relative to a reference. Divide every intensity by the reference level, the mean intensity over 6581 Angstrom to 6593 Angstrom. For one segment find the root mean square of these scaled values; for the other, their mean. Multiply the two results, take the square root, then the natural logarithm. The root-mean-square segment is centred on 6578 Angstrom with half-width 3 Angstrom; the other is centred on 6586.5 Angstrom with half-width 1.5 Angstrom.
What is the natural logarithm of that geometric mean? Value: -0.012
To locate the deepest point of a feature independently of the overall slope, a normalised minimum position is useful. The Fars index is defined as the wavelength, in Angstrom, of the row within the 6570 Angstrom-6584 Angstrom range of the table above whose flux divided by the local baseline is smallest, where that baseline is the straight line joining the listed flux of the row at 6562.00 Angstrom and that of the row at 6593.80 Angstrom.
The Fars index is 6575.61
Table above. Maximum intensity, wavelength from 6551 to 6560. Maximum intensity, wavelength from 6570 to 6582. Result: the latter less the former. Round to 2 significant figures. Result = -1.5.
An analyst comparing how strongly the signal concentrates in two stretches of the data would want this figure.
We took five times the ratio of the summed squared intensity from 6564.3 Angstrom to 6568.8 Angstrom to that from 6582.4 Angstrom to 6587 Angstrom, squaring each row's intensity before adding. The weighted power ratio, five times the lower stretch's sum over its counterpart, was 5.26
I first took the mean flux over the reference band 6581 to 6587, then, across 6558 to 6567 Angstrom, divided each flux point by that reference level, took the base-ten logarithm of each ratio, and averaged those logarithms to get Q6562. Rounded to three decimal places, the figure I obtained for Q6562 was 0.010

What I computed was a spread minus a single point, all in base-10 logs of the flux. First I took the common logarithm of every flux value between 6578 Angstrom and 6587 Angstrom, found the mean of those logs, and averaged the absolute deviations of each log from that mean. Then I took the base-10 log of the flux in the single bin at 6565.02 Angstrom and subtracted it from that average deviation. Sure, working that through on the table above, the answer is -1.27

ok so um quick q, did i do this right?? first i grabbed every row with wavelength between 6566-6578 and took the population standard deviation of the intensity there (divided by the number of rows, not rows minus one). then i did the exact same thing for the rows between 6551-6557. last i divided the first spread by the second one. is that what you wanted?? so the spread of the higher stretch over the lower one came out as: 5.7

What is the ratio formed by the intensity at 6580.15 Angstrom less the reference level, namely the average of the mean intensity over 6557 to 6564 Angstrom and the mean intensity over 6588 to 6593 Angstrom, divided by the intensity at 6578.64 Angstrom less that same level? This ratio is 1.0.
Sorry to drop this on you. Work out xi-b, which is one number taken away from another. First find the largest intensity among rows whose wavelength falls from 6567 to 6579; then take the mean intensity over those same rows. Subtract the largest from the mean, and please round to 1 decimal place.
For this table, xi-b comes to -0.8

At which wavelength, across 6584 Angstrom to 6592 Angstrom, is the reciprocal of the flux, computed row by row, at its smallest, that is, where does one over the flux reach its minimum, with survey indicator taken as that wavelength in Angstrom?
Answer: 6587.73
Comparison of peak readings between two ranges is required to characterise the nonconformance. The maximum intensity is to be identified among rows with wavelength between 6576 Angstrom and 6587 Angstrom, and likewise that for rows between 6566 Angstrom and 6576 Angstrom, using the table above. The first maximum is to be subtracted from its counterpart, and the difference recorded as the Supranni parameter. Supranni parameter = 0.6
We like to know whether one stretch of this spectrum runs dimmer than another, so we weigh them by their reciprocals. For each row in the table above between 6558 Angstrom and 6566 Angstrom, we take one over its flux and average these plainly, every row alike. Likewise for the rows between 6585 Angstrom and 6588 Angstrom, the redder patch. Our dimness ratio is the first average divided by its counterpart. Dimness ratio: 0.99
